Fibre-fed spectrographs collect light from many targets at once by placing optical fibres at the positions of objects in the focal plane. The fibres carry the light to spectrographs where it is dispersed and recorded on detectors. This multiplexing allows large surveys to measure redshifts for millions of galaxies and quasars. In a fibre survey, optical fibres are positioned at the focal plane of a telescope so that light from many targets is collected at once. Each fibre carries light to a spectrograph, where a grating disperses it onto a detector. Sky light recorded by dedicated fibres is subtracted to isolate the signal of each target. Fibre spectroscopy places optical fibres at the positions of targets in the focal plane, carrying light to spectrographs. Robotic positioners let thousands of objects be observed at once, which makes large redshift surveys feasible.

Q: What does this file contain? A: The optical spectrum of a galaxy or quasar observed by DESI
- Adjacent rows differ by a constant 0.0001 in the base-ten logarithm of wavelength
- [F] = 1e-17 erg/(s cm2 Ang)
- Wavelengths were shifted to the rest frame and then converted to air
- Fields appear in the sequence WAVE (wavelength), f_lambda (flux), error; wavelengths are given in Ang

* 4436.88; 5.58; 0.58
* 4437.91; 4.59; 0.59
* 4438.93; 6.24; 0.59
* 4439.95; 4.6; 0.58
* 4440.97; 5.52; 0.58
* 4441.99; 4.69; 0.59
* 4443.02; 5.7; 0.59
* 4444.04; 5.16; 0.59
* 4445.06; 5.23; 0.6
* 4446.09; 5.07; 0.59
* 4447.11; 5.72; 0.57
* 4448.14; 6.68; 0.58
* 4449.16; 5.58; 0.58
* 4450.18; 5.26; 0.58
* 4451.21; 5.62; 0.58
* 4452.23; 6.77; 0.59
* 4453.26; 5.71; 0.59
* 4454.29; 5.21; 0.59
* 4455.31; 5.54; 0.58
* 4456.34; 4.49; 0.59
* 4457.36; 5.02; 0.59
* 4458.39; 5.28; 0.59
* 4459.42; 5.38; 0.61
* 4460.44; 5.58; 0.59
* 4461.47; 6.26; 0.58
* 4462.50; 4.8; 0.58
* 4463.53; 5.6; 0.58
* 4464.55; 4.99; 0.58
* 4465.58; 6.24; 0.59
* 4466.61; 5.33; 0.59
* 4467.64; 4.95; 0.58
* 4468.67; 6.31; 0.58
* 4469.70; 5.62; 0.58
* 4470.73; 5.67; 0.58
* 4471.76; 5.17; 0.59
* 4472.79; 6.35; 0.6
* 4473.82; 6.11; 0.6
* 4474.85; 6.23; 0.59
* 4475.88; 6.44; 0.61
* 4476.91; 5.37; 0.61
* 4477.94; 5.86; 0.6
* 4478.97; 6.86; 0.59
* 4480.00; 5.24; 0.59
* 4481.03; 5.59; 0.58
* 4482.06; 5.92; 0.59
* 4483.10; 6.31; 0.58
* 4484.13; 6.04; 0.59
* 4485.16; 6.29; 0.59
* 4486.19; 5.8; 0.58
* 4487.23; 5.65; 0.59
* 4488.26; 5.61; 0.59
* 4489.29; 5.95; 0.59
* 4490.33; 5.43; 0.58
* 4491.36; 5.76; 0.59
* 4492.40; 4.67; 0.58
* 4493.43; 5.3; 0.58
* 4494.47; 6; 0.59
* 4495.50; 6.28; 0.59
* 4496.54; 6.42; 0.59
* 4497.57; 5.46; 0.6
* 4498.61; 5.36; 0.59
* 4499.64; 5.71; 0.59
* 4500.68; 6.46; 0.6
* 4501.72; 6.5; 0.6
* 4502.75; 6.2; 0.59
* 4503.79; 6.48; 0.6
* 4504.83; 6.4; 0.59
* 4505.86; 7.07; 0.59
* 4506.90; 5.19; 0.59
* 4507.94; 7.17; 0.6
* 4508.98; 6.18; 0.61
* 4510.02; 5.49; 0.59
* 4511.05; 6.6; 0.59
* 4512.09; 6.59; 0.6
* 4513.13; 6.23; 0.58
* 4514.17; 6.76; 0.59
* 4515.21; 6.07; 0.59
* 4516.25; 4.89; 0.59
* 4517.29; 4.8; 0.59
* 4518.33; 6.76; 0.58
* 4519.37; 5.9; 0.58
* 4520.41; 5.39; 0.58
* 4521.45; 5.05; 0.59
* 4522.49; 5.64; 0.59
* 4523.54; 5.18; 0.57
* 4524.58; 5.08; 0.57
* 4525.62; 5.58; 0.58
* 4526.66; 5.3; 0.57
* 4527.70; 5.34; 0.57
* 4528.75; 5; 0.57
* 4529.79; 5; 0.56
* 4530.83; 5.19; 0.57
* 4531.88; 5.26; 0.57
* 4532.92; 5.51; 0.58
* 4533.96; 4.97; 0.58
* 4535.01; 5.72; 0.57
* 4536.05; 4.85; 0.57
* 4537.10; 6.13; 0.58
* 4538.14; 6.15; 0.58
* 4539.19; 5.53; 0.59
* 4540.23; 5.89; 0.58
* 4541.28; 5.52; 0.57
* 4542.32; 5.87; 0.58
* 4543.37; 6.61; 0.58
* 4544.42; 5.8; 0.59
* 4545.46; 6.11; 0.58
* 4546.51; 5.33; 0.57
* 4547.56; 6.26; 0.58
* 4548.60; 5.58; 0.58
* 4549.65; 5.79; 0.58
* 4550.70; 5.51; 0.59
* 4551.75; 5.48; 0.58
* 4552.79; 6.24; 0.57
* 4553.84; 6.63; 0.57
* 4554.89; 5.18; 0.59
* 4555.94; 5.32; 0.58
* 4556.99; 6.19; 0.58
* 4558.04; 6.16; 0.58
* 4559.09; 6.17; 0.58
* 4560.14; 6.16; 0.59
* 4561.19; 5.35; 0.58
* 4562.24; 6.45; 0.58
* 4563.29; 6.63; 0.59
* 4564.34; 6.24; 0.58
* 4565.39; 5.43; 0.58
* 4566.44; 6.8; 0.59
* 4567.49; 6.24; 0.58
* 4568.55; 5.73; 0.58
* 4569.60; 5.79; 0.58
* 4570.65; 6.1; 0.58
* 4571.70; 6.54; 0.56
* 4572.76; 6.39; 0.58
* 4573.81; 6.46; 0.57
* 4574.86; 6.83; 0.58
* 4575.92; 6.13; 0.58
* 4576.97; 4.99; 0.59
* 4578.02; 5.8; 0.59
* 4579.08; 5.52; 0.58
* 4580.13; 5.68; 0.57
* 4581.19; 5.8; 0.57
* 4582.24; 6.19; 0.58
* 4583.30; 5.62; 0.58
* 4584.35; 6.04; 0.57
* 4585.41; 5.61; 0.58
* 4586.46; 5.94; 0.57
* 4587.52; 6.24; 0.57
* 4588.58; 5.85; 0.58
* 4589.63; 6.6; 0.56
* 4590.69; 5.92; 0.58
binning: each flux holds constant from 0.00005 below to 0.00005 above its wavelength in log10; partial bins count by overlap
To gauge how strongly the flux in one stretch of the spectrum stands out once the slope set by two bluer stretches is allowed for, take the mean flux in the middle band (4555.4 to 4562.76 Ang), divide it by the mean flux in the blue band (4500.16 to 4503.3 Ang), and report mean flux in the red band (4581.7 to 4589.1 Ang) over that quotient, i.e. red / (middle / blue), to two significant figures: 6.3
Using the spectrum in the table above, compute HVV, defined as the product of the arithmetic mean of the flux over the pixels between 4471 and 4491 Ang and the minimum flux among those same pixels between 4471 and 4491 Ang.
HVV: 30.5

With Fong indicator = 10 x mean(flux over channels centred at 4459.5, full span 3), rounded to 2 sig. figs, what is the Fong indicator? 54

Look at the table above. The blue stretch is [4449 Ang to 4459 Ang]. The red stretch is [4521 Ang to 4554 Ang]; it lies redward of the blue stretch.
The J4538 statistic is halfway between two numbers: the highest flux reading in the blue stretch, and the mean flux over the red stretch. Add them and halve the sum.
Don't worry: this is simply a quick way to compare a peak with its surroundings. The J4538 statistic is 6.2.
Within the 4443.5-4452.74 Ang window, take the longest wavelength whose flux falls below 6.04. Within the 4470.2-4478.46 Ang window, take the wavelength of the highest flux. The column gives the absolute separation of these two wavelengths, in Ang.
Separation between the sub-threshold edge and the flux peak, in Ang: 24.7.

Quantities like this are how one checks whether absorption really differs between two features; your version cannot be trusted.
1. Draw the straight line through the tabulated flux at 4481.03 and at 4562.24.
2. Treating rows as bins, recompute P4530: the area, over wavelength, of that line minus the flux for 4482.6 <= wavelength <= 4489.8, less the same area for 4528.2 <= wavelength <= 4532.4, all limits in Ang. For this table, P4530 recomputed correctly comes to -6.4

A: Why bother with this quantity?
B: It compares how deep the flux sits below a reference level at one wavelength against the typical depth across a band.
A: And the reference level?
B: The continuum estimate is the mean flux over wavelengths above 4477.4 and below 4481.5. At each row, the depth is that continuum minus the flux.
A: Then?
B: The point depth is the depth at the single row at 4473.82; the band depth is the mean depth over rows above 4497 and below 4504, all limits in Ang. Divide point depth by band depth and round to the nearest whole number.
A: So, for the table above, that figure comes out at 2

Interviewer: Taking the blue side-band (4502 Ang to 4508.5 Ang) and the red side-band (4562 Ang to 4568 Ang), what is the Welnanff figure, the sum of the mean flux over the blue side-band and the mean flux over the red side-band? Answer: 12.7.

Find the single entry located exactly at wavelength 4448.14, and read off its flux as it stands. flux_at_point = 6.68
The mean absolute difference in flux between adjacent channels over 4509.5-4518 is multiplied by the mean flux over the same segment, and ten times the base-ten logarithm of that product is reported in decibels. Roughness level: 5.3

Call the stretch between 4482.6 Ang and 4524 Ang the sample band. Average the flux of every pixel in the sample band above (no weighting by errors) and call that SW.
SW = 5.93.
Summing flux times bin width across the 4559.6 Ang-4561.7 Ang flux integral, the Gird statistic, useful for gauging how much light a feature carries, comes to 12.1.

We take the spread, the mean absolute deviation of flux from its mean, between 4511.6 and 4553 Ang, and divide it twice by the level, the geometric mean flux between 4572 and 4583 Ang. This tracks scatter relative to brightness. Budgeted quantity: 0.013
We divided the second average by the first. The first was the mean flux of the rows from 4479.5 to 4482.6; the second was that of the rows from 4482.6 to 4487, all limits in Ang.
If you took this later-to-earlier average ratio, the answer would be 1.09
